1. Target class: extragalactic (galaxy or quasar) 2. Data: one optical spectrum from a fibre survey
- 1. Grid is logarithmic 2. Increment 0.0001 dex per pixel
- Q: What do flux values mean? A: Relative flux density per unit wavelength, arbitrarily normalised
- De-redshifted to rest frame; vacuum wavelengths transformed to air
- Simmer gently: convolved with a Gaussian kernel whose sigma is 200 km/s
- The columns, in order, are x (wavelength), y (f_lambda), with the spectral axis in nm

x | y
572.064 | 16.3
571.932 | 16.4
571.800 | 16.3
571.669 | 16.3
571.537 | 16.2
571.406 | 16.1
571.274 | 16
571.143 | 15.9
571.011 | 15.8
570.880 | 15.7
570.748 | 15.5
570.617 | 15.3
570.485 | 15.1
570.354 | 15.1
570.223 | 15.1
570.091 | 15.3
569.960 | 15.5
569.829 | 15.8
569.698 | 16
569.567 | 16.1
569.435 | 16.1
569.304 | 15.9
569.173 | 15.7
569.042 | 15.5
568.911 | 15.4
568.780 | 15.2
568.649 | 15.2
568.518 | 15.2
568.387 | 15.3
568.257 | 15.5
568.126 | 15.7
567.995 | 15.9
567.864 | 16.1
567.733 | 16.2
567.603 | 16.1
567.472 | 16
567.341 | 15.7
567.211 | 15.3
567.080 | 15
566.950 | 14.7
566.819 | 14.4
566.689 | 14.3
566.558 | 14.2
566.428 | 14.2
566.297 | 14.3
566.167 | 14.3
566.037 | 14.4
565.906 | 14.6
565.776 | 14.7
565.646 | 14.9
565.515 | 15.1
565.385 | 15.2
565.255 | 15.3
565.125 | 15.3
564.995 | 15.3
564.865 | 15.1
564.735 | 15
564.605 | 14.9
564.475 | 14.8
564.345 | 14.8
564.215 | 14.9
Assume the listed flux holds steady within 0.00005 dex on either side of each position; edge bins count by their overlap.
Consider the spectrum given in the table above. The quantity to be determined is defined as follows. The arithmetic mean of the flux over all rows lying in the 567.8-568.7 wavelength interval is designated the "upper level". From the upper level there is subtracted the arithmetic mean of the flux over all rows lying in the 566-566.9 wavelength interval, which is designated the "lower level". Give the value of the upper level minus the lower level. 1.3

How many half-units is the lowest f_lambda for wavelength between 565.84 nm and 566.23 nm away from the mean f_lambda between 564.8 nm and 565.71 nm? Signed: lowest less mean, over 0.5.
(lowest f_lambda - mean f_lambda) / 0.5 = -2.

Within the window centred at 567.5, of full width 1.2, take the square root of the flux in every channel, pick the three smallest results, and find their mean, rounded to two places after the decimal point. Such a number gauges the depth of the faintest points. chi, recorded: 3.87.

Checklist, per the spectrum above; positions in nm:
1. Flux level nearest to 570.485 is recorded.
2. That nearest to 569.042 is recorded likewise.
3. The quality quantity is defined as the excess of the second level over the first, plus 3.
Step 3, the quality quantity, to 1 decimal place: 3.4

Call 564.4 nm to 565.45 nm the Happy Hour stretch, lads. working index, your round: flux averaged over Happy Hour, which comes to 15.1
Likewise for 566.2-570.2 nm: 15.4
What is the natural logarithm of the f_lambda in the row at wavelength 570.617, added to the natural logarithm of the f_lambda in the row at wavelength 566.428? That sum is 5.38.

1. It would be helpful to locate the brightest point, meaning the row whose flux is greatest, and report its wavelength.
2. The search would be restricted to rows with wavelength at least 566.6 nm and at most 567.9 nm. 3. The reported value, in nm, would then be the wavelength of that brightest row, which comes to 567.733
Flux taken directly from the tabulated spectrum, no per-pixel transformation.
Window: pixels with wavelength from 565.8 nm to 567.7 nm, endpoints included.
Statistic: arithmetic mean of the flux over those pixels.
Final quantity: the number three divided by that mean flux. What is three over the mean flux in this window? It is 0.202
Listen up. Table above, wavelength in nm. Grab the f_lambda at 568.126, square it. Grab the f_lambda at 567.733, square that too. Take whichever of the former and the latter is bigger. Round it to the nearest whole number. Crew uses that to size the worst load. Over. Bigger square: 262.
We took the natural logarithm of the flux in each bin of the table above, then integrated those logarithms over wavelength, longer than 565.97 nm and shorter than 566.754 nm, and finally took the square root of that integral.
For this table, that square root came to 1.44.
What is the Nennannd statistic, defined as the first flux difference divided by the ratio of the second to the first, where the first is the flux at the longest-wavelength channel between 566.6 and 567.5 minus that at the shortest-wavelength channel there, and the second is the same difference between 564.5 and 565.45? 10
